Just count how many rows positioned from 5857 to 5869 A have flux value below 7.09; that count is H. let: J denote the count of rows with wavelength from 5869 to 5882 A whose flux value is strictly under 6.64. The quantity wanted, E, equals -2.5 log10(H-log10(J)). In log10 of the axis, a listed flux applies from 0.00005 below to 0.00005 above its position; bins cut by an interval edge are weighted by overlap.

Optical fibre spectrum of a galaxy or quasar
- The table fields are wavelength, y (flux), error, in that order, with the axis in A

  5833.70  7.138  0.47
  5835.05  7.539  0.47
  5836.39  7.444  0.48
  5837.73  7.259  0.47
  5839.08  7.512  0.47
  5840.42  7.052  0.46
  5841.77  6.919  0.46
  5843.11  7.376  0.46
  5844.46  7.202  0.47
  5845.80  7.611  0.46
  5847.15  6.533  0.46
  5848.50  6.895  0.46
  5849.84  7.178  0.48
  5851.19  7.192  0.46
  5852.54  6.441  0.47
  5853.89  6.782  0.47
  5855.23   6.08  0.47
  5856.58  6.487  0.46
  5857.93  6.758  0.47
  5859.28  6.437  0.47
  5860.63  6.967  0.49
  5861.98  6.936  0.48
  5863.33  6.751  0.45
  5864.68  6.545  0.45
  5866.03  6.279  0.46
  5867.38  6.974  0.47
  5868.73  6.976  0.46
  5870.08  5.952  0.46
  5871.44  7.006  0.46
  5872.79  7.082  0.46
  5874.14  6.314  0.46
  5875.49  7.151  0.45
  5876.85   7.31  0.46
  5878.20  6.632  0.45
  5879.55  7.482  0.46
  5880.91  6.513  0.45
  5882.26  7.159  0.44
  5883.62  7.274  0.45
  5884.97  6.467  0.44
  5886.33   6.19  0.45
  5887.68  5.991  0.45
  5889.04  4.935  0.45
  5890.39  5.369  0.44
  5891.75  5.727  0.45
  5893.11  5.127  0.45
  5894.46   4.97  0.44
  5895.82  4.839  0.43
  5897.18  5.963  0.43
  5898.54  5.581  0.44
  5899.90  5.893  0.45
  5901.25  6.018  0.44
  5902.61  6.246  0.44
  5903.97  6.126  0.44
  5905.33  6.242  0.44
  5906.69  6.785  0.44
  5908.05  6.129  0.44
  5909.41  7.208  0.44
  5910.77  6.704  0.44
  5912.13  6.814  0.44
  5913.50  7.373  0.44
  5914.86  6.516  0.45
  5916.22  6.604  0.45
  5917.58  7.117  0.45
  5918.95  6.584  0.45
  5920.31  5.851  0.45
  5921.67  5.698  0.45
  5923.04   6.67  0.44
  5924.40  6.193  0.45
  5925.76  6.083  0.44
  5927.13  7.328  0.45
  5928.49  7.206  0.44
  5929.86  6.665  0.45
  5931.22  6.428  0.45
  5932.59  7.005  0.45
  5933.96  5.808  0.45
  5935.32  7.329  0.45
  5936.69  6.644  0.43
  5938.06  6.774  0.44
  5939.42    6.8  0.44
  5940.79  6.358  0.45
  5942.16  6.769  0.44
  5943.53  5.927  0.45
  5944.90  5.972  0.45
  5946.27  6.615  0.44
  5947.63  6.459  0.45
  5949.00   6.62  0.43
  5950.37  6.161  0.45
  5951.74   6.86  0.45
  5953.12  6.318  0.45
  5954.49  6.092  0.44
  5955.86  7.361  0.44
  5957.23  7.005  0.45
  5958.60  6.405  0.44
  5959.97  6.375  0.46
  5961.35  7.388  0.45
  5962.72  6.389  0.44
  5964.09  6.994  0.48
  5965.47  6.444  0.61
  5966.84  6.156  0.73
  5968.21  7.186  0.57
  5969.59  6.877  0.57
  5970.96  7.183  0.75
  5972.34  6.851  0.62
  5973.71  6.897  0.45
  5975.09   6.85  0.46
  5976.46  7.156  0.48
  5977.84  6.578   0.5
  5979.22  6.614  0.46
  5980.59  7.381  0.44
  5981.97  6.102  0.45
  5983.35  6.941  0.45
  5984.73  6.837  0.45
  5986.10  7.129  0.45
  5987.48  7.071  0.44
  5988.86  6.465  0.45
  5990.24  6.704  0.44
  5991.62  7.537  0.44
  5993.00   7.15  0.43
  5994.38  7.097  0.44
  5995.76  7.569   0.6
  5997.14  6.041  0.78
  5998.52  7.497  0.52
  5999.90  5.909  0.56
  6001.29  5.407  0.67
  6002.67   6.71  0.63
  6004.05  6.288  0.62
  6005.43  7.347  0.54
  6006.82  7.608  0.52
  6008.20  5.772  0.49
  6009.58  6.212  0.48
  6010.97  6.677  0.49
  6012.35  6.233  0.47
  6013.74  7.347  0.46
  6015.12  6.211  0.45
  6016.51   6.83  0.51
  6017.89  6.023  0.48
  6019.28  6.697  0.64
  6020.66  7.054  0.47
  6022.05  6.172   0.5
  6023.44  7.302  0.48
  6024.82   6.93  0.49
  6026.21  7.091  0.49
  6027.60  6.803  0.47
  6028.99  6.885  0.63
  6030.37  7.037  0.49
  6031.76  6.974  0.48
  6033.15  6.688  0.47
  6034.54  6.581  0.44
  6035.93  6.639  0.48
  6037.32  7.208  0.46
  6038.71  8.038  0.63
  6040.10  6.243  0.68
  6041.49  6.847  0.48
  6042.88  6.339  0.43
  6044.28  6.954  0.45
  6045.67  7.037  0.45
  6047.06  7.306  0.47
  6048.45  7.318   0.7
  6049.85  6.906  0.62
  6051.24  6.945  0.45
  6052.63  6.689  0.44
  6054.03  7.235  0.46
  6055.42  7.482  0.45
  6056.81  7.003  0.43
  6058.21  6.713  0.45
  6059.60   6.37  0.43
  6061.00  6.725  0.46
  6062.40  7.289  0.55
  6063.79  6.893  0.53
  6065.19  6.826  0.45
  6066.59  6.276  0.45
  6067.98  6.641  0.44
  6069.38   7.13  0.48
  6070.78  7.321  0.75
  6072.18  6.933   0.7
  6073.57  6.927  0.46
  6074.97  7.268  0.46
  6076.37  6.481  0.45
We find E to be -2.31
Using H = 9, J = 4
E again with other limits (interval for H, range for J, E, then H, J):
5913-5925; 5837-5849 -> -2.11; 7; 1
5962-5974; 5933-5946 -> -2.02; 7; 4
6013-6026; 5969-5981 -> -2.07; 7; 2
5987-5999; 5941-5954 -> -1.25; 4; 7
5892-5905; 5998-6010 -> -2.30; 9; 5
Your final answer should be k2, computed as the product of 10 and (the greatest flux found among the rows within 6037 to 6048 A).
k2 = 80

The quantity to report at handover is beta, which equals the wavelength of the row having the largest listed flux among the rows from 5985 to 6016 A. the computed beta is 6006.82 A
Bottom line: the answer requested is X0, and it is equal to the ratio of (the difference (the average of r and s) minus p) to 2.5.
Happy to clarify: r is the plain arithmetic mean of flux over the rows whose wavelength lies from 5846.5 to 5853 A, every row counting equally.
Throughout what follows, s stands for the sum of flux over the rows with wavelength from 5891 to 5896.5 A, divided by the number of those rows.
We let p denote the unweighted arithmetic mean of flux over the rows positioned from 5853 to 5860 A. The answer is -0.20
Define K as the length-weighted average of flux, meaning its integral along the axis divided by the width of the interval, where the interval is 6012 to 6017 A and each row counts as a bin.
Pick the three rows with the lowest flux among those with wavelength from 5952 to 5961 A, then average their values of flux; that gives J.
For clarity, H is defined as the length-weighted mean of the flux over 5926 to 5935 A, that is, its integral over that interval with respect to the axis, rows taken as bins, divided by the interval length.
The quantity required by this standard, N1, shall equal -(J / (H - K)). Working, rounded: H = 6.73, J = 6.26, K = 6.67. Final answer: -103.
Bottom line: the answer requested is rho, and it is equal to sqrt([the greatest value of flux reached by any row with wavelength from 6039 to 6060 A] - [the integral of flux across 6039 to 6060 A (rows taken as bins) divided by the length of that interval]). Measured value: 0.75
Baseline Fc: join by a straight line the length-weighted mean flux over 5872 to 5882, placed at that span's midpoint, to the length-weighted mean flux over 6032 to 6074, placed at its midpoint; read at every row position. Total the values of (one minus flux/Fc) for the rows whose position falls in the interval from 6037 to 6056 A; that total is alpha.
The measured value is -0.2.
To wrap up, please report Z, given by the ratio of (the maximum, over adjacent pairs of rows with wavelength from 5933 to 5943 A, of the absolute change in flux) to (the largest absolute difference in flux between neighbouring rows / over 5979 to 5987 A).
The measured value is 1.19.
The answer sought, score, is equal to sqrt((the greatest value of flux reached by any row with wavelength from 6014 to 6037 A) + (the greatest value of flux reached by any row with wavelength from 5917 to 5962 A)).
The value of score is 3.83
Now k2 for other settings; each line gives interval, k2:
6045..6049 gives 73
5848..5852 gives 72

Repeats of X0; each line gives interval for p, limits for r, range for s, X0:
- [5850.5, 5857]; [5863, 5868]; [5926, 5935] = 0.04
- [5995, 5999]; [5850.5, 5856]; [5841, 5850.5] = -0.07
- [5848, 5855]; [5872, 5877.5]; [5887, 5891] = -0.28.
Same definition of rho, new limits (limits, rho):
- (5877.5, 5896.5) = 1.20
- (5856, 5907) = 1.06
